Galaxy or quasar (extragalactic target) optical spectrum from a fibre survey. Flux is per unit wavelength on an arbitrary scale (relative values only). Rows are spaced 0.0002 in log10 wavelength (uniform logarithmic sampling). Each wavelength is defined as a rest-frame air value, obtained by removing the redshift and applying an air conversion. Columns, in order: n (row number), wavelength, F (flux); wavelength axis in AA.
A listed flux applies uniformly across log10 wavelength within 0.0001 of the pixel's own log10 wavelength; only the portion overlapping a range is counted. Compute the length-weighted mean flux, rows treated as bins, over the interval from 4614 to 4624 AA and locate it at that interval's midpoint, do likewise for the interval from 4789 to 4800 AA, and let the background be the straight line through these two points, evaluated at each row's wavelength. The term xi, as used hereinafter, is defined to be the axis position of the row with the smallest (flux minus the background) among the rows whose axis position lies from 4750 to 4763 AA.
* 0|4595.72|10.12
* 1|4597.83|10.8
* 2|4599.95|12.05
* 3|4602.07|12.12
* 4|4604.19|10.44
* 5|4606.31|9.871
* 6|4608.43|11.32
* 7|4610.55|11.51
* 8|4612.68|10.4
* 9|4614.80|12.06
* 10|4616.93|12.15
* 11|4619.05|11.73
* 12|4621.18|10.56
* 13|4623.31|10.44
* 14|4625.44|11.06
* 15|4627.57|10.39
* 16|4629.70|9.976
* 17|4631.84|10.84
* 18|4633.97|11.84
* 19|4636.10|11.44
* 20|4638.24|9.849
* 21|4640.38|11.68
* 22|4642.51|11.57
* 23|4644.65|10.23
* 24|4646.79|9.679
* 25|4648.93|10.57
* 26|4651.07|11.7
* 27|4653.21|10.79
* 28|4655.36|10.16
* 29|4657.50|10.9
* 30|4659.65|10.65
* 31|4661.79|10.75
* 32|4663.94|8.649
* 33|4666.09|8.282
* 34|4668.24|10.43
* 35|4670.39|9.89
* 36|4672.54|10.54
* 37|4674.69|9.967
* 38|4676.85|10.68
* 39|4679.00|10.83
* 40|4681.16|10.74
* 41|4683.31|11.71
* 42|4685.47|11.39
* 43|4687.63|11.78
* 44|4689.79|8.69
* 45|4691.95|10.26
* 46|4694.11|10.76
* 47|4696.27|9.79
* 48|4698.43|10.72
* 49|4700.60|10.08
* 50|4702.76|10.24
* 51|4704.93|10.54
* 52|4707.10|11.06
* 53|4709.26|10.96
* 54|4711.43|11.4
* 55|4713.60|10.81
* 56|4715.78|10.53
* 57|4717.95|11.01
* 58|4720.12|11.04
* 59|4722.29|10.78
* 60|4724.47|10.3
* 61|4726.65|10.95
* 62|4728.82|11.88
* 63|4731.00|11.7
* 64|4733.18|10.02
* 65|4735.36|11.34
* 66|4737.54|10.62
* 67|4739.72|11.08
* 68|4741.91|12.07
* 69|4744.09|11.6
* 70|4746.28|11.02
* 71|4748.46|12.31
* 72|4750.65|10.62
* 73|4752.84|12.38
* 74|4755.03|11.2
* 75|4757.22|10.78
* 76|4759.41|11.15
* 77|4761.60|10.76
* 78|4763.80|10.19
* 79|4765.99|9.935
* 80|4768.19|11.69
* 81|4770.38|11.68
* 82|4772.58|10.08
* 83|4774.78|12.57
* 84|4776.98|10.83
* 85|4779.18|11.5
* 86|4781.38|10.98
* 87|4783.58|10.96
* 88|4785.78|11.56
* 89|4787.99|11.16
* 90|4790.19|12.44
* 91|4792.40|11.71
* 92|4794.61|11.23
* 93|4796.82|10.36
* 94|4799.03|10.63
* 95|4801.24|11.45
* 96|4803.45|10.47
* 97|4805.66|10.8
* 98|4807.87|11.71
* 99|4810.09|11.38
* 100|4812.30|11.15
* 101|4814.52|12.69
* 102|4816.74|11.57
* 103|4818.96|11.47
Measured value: 4750.65 AA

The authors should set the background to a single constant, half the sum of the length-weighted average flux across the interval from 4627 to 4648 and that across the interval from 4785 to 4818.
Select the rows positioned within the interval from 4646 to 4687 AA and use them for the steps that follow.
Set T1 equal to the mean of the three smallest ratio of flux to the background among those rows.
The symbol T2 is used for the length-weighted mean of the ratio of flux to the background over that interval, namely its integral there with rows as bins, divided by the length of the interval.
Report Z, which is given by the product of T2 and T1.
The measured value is 0.76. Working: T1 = 0.80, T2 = 0.95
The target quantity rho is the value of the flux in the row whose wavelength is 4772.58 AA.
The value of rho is 10.08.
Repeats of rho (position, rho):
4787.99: 11.16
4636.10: 11.44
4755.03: 11.2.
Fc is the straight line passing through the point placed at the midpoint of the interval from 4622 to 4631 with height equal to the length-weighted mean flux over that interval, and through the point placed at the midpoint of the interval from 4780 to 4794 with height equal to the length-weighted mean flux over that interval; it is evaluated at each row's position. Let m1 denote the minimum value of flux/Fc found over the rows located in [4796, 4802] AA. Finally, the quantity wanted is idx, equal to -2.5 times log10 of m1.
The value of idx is 0.12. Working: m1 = 0.90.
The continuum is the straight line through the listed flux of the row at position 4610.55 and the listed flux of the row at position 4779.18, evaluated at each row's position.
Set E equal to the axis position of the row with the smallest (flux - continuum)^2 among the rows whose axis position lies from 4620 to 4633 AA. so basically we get 4625.44 AA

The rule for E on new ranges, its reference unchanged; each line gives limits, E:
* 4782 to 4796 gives 4785.78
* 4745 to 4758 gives 4755.03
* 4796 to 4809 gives 4801.24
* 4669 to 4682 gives 4679.00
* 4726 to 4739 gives 4735.36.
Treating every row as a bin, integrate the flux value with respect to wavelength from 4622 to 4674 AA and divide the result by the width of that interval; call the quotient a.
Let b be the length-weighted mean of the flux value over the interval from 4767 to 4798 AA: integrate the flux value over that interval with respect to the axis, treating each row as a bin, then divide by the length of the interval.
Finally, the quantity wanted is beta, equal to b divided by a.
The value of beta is 1.08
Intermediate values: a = 10.5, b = 11.3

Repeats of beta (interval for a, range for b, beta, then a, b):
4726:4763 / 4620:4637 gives 0.96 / 11.3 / 10.8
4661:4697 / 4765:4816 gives 1.09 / 10.3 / 11.3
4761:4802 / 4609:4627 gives 1.01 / 11.1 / 11.2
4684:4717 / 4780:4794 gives 1.08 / 10.6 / 11.5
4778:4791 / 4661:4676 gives 0.86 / 11.4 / 9.8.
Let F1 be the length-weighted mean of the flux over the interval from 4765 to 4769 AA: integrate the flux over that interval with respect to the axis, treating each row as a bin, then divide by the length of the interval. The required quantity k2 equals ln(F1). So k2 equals 2.38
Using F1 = 10.8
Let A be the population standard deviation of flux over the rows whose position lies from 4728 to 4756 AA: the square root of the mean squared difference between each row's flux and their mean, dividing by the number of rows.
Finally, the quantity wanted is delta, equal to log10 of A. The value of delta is -0.17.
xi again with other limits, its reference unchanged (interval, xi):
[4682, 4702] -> 4689.79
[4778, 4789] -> 4783.58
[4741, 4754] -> 4750.65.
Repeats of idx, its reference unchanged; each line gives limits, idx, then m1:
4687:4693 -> 0.24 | 0.80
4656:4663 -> 0.00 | 1.00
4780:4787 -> 0.05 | 0.96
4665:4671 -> 0.28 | 0.77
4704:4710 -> 0.04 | 0.96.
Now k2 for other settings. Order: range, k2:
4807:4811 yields 2.44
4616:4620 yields 2.48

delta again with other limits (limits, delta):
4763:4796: -0.12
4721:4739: -0.21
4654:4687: -0.06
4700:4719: -0.40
